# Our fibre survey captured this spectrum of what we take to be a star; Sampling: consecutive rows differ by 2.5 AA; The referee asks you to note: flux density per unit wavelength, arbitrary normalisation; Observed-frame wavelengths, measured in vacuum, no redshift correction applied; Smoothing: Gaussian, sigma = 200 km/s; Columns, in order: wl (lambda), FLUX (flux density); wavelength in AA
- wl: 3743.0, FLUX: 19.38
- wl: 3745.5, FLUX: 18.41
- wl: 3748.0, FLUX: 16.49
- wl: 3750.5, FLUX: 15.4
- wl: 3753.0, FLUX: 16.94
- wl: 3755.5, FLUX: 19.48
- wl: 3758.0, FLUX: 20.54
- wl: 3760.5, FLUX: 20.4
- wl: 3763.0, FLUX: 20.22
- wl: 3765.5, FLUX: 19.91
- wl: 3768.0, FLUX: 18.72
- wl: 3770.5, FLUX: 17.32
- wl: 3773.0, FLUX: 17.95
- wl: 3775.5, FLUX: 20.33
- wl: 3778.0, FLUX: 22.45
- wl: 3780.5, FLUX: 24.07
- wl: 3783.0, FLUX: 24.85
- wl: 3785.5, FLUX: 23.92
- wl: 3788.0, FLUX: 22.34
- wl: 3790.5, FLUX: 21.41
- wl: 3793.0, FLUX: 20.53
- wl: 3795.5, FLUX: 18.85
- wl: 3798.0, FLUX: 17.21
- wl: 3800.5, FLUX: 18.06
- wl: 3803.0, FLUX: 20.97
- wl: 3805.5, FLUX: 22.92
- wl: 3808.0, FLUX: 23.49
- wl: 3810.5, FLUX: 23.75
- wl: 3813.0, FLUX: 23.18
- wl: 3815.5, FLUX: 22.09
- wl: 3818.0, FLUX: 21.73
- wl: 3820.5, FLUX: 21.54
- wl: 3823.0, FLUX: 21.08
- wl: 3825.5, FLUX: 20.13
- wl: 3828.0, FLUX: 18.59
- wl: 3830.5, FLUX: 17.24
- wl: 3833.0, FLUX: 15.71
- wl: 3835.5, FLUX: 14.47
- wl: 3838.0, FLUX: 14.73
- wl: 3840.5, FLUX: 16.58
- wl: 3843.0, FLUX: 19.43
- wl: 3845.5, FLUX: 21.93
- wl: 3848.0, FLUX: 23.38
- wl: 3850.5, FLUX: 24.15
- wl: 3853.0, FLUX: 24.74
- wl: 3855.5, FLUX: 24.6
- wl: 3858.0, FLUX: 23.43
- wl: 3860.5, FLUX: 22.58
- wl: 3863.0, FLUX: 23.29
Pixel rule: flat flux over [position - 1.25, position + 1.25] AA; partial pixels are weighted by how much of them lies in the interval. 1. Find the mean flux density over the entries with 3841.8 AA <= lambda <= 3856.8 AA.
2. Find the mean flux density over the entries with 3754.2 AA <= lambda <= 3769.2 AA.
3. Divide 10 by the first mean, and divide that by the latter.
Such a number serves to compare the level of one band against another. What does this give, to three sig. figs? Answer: 0.0218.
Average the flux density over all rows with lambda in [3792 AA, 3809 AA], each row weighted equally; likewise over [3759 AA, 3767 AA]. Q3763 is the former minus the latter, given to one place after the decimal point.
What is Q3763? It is 0.1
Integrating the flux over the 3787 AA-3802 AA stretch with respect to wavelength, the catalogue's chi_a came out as 296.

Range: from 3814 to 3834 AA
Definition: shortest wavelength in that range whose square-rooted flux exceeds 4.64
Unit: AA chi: 3815.5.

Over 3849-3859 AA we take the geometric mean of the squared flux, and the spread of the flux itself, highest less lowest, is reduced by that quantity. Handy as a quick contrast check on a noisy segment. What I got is -586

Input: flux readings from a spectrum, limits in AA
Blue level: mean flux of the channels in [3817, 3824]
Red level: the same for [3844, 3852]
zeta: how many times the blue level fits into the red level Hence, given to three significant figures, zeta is 1.08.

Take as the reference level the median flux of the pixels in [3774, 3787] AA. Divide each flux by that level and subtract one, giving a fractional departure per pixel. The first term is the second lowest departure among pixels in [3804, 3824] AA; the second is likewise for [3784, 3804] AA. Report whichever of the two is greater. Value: -0.10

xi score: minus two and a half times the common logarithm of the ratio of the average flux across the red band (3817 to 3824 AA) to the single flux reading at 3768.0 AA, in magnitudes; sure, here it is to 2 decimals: -0.15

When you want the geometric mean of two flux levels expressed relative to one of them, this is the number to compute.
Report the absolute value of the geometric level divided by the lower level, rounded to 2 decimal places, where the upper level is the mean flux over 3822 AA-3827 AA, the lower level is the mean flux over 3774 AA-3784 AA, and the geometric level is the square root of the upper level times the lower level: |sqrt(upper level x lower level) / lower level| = 0.95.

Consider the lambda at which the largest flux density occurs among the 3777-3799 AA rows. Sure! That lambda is 3783.0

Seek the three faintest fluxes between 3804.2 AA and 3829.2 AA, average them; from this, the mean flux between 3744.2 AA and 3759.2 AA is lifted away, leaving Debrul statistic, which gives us 2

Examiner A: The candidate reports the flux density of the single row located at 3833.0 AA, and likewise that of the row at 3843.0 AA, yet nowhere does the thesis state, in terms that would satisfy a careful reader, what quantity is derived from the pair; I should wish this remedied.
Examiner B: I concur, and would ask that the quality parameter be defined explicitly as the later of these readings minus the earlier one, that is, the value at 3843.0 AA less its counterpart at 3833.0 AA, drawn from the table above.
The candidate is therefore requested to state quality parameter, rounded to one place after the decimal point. 3.7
